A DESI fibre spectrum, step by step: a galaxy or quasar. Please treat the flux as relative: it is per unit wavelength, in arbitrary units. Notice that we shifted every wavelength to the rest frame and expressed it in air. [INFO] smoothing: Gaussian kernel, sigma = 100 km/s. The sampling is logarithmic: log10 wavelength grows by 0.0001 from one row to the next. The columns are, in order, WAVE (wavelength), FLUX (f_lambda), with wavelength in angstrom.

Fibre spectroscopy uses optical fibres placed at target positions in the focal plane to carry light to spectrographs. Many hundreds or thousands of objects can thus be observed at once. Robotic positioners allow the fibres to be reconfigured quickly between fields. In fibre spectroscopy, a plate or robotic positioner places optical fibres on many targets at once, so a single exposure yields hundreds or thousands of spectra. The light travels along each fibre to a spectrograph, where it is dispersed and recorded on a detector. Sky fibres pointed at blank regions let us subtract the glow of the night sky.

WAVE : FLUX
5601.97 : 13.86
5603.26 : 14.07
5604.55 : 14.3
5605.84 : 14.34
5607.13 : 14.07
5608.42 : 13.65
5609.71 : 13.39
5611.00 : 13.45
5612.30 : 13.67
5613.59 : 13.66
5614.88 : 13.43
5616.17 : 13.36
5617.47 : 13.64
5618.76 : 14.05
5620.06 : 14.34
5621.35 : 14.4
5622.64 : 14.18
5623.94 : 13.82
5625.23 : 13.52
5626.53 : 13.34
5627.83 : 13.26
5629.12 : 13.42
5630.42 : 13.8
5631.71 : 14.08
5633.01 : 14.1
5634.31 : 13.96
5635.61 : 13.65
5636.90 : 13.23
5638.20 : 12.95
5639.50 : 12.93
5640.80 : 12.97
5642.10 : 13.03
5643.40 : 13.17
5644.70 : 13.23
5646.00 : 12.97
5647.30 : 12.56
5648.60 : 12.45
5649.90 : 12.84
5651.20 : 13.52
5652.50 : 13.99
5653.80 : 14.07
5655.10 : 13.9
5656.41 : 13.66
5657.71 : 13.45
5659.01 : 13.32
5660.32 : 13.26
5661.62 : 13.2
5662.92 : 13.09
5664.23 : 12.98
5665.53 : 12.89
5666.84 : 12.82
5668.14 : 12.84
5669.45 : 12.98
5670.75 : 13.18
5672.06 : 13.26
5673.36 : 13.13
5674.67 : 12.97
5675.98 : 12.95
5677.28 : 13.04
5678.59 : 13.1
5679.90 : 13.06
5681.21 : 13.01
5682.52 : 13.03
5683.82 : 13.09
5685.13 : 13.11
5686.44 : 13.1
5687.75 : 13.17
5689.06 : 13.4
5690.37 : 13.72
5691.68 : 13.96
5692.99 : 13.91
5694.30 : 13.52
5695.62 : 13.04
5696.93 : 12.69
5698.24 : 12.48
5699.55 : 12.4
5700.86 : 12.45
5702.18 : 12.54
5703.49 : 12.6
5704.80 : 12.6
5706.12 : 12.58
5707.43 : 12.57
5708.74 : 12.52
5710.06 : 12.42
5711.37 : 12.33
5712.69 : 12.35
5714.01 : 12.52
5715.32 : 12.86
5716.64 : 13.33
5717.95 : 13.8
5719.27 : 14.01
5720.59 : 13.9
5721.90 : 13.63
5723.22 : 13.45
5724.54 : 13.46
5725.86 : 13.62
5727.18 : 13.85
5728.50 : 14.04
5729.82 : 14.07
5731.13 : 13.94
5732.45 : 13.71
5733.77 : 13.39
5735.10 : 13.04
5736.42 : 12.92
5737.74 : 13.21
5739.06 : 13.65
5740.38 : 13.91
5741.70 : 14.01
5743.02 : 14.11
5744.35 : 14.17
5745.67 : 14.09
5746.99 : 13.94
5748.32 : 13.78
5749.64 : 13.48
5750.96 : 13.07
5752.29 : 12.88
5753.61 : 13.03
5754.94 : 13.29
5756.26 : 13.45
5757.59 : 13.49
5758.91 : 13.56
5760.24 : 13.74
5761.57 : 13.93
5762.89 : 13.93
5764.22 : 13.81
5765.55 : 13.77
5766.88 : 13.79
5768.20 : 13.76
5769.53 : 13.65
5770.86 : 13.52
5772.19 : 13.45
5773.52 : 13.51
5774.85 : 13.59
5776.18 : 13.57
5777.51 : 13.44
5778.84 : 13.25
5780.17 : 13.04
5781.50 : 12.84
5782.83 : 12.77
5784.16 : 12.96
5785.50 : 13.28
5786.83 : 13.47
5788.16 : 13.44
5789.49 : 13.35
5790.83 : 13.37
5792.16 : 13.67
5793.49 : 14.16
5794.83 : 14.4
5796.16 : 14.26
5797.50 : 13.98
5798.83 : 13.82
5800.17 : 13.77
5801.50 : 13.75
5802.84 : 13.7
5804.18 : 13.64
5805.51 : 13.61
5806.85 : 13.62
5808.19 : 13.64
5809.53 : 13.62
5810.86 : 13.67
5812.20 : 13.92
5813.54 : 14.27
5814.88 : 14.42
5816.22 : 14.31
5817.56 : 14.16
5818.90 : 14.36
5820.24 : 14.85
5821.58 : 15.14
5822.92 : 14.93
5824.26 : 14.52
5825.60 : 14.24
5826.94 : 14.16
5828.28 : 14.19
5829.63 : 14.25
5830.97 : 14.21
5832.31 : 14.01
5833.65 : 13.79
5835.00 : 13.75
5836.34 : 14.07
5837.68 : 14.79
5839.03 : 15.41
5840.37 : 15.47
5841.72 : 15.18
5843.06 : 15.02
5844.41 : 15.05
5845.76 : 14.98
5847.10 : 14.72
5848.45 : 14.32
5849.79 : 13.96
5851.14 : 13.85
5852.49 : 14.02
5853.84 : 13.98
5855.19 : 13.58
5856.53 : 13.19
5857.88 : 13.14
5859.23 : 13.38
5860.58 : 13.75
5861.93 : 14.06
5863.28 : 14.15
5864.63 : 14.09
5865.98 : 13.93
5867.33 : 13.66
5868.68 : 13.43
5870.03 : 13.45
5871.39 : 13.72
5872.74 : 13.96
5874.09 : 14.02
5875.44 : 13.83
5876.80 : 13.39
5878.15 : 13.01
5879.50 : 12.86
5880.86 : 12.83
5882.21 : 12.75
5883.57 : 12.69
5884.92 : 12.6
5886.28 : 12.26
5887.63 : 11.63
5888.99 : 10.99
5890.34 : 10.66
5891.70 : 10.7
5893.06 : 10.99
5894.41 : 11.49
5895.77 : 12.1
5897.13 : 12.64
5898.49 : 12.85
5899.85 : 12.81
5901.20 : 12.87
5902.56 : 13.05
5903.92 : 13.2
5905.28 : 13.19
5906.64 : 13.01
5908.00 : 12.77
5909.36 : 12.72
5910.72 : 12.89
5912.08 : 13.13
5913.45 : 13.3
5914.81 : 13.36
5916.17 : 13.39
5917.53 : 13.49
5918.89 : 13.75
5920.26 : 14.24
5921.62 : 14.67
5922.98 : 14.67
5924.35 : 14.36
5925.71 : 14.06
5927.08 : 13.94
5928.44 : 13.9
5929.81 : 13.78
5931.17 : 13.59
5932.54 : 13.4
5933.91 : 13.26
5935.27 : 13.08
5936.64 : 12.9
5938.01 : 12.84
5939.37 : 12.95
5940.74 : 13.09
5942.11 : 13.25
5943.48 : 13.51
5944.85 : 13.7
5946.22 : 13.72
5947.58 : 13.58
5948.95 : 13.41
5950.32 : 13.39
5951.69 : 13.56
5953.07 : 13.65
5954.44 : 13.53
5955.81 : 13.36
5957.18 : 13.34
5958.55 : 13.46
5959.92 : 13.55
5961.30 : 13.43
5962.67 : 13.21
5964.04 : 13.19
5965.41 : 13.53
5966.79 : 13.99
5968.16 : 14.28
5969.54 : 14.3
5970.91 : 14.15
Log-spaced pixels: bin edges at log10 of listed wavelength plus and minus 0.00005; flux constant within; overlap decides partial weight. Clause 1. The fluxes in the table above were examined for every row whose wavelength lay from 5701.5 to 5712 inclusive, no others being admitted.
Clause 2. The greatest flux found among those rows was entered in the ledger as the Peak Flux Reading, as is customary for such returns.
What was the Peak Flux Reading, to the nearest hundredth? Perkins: 12.60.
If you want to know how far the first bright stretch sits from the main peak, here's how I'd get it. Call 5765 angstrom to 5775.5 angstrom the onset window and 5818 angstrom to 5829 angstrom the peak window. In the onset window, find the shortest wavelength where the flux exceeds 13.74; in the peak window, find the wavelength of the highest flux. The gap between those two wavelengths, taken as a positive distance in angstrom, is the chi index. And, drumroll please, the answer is 56.0 angstrom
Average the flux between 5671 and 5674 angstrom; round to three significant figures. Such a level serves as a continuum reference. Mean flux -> 13.2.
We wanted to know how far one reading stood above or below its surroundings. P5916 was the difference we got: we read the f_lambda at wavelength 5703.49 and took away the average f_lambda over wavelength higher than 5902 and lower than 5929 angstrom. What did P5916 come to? -1.0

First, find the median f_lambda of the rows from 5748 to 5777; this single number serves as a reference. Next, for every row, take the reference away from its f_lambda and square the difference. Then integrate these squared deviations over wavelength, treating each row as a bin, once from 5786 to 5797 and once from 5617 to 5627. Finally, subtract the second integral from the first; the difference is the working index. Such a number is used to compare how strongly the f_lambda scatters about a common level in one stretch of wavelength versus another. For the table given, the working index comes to -0.4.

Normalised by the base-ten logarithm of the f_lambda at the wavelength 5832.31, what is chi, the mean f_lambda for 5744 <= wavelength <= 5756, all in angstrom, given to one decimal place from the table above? 11.8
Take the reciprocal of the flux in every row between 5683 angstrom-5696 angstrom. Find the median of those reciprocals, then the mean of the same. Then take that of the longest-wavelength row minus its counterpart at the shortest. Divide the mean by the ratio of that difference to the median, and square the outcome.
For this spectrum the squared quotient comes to 368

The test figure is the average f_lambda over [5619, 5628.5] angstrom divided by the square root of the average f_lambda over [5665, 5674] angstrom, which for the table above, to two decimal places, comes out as 3.84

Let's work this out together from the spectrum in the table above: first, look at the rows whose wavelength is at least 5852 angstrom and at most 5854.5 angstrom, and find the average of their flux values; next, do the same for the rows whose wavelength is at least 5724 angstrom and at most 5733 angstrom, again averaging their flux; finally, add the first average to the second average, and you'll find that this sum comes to 27.81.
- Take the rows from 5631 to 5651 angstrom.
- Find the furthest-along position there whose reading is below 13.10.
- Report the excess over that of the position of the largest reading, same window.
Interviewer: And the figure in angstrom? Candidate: -16.9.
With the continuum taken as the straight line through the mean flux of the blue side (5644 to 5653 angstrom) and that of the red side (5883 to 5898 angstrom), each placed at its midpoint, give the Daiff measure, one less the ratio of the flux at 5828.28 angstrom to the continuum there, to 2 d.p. -0.18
